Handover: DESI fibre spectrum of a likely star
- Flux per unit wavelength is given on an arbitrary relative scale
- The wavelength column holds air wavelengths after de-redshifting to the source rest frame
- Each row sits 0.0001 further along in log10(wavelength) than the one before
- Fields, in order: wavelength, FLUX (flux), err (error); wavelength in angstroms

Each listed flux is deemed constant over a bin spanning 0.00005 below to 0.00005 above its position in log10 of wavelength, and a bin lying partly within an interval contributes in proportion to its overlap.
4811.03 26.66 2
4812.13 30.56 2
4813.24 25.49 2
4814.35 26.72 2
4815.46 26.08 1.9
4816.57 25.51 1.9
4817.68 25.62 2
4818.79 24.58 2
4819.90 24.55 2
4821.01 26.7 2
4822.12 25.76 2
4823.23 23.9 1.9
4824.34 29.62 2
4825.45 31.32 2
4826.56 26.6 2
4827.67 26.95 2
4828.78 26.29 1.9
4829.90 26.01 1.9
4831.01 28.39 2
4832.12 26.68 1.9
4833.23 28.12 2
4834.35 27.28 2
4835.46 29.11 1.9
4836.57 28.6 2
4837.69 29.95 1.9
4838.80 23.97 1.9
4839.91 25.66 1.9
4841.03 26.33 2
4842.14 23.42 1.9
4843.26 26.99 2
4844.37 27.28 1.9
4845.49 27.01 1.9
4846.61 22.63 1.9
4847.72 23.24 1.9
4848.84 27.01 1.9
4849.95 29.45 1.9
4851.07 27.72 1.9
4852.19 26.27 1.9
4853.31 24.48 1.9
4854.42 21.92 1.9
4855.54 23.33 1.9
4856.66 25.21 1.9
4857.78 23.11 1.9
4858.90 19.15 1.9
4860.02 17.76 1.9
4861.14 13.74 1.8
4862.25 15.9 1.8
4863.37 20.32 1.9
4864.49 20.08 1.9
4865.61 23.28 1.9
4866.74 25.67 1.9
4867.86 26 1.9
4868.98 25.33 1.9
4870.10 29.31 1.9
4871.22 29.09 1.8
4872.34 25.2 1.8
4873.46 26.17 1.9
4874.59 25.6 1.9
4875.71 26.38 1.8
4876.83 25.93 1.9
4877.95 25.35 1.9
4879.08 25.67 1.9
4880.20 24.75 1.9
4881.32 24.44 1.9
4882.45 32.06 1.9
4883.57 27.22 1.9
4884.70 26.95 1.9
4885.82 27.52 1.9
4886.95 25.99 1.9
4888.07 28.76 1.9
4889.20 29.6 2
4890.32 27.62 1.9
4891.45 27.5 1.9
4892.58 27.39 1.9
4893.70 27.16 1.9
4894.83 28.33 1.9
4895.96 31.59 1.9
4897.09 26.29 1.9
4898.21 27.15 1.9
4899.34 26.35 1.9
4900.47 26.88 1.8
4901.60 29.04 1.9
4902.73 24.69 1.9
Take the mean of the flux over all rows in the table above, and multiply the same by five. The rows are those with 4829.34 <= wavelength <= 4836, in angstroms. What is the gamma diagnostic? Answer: 138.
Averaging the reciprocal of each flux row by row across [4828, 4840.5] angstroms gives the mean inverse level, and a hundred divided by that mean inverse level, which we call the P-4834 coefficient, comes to 2717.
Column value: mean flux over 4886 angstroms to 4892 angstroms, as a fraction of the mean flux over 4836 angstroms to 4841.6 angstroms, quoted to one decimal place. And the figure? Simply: 1.0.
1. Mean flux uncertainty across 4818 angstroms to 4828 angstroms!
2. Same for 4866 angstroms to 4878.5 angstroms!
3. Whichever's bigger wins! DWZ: 1.99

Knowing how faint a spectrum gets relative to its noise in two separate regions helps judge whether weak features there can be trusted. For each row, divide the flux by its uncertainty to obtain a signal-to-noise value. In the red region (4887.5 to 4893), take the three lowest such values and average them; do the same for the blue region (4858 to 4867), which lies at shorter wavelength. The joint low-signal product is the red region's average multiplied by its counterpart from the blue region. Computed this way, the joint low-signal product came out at 125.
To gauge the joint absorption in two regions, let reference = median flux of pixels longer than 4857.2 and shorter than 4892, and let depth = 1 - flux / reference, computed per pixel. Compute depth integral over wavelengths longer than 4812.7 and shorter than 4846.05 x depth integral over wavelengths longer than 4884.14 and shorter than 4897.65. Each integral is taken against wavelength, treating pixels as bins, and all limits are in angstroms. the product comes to 1.5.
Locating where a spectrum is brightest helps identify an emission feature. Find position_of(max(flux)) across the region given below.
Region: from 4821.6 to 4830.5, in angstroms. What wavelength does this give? 4825.45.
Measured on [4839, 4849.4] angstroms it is 4844.37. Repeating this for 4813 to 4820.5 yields 4814.35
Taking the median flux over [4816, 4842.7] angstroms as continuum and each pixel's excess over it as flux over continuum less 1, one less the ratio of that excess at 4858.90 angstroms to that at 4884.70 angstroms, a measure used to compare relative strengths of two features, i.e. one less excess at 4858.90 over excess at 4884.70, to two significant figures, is 16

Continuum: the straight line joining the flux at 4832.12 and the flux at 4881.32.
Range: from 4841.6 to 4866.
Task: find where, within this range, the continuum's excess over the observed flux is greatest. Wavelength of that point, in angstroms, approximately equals 4861.14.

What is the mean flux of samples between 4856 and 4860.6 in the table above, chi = 21.3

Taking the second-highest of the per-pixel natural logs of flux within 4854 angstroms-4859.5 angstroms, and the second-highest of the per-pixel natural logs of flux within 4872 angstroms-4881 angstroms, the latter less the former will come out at 0.11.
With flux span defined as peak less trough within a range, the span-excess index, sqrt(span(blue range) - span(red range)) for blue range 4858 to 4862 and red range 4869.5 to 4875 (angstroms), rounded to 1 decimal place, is 1.1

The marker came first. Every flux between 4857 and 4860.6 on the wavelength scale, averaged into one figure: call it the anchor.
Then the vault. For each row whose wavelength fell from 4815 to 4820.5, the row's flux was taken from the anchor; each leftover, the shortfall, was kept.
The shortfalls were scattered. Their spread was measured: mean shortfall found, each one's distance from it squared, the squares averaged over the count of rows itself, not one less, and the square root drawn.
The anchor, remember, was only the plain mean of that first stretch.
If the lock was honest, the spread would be 0.61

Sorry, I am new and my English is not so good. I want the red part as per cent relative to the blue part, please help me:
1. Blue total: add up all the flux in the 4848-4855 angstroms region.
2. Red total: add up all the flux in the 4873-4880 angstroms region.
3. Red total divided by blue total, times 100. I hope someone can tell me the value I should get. 99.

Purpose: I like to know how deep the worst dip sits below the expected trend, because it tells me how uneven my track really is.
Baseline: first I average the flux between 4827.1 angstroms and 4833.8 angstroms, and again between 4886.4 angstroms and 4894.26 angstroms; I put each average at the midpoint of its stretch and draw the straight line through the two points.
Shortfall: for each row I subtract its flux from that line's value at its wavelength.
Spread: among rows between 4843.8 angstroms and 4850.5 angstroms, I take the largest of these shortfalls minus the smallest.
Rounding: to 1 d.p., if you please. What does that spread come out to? 6.8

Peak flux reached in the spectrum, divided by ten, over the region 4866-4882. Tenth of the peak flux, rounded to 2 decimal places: 2.93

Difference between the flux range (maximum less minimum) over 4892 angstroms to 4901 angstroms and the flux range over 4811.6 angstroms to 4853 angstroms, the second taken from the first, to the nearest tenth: -3.4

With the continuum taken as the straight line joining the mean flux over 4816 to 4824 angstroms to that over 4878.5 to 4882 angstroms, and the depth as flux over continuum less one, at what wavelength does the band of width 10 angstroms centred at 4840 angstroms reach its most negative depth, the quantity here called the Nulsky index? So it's 4842.14 angstroms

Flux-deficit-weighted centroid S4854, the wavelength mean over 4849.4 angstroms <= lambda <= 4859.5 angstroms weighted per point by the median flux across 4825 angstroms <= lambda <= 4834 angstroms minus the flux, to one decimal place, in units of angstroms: 4857.6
